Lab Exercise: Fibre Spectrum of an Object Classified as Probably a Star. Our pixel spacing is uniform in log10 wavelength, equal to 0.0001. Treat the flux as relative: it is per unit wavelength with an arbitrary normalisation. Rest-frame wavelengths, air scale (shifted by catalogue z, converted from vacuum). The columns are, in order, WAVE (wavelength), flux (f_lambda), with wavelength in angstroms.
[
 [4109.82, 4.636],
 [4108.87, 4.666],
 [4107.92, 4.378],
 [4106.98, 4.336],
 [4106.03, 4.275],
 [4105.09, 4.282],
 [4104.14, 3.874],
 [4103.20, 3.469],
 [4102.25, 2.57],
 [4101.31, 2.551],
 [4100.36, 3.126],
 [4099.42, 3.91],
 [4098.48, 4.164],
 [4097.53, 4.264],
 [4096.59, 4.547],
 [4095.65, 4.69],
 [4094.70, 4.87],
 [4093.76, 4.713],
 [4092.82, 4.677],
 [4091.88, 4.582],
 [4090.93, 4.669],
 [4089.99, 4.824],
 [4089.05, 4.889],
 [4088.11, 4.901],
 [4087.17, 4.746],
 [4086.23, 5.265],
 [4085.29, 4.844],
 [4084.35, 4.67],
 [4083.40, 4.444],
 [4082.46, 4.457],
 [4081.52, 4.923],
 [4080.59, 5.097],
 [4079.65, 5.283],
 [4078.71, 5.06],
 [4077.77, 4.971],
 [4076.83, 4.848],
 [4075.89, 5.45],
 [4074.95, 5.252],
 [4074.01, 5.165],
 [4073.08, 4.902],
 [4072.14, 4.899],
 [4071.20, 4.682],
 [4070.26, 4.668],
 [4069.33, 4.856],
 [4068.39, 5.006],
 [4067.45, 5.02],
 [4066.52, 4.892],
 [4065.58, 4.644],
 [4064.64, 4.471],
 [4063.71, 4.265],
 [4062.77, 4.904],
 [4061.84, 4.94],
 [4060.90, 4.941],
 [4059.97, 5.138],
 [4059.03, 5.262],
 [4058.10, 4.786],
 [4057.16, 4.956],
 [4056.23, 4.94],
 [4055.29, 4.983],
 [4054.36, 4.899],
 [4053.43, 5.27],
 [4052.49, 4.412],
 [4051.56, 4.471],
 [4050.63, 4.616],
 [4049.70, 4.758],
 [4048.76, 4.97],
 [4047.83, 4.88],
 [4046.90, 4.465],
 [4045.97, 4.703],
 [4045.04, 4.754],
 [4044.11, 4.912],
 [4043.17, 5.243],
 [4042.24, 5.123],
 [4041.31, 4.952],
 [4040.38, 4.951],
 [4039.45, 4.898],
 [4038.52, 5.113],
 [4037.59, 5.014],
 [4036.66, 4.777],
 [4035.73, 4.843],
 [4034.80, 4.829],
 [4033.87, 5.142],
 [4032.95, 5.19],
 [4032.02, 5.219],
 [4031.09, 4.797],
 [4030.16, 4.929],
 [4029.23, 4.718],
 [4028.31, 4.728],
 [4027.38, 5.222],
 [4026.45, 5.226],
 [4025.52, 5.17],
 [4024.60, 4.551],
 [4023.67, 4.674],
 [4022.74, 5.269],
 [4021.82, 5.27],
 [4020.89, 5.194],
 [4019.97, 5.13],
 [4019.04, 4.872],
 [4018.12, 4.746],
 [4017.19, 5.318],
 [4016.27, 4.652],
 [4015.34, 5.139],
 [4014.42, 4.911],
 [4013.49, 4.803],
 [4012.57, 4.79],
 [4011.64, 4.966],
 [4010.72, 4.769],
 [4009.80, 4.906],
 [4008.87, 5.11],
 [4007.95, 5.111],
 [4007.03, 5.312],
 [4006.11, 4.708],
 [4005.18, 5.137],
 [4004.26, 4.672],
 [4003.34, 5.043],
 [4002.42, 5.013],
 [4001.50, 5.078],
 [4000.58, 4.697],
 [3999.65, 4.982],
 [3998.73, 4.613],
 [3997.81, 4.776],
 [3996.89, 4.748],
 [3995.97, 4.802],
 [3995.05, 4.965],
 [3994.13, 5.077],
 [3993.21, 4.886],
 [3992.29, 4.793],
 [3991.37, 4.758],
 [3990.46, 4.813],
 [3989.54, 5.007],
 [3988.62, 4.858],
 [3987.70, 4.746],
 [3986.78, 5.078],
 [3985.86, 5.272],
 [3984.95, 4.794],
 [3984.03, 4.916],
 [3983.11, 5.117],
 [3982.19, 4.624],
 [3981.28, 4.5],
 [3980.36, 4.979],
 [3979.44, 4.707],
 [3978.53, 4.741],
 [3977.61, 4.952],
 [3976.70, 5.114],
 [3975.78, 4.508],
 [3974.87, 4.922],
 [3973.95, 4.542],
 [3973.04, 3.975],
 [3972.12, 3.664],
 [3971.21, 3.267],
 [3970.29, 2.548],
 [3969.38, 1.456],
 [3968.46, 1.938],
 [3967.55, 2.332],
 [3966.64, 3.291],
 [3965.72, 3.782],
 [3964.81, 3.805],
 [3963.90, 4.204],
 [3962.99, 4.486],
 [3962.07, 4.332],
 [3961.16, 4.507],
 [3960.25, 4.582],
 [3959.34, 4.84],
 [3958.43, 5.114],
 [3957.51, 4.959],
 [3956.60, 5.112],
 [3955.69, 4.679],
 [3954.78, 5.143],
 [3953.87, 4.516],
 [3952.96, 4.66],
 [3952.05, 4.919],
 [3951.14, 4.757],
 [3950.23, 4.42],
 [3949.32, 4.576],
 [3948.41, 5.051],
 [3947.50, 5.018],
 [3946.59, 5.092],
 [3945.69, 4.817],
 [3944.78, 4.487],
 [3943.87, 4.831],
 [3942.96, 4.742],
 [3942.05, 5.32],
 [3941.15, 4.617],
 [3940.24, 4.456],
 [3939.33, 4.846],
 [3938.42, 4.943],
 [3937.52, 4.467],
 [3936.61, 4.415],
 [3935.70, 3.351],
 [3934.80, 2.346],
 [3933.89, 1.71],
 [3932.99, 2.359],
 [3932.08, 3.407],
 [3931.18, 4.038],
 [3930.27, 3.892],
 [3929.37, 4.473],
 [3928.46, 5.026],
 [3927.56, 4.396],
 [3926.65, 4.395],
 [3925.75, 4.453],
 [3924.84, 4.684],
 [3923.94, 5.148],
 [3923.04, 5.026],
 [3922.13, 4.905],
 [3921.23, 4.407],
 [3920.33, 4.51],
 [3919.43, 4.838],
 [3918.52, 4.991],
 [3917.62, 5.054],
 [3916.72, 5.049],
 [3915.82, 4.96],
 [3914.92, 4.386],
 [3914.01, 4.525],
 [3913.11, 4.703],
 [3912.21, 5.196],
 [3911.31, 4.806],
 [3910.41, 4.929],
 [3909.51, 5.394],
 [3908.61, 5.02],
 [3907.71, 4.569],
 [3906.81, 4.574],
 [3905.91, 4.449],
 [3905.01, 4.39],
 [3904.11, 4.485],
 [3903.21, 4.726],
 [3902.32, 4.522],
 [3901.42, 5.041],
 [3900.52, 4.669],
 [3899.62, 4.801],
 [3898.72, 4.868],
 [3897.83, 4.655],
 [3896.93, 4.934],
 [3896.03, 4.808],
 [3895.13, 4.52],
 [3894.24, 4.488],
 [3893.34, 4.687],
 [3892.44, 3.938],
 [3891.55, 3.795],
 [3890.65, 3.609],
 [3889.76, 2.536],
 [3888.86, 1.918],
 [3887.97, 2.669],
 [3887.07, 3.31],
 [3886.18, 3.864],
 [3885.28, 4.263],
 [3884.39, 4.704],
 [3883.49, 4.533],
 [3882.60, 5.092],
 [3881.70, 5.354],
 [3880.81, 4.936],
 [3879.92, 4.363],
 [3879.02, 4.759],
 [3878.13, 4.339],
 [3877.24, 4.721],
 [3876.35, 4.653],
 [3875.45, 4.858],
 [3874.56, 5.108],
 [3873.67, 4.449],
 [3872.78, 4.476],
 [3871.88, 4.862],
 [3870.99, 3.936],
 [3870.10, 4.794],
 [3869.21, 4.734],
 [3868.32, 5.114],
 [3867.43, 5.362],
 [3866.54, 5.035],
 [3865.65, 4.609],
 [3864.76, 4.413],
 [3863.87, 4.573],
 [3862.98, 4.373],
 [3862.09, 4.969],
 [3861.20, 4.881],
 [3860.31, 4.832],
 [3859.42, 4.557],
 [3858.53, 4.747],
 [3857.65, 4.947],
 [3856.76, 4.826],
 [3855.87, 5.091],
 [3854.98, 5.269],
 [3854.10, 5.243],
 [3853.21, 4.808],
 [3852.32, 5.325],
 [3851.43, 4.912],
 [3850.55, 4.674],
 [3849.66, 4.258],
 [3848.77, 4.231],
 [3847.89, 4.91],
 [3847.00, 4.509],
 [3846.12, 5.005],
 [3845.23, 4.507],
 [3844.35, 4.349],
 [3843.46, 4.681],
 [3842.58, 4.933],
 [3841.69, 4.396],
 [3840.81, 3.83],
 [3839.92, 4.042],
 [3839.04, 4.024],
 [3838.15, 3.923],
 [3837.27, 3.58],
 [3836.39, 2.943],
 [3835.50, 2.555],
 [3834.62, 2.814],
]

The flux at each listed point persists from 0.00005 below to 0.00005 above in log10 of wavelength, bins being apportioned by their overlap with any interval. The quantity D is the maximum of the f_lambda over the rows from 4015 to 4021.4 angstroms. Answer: 5.318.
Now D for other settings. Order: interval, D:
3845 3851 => 5.005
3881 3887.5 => 5.354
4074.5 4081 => 5.45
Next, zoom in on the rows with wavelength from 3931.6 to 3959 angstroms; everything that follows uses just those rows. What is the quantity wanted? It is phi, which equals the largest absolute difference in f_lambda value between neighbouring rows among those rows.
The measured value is 1.1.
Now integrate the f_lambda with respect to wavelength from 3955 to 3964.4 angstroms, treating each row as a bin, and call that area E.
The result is 44.1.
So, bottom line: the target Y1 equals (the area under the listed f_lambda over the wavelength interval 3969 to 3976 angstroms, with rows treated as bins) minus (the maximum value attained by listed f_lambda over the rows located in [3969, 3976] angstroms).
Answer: 20.3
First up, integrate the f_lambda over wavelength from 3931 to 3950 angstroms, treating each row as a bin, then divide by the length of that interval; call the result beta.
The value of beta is 4.24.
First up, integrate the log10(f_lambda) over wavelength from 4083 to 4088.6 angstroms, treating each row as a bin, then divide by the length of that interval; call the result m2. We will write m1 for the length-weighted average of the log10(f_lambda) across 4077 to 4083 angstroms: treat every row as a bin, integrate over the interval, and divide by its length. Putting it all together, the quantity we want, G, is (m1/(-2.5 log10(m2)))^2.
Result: 2.79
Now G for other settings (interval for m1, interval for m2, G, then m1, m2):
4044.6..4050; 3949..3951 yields 2.19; 0.677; 0.656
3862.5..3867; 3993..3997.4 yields 2.70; 0.663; 0.690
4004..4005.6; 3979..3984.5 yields 2.75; 0.693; 0.680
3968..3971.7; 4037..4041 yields 0.78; 0.345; 0.698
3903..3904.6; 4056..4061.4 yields 2.88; 0.660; 0.699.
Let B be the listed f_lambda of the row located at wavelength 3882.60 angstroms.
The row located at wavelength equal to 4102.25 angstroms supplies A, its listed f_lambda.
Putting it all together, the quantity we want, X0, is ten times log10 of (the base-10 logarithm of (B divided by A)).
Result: -5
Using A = 2.57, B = 5.092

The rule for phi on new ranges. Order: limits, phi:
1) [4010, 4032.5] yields 0.7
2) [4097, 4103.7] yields 0.9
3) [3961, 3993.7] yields 1.1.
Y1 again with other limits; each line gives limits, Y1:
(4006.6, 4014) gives 31.4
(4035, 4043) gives 34.6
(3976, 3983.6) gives 31.6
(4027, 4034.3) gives 31.2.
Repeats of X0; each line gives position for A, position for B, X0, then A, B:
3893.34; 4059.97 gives -14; 4.687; 5.138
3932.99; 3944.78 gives -6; 2.359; 4.487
